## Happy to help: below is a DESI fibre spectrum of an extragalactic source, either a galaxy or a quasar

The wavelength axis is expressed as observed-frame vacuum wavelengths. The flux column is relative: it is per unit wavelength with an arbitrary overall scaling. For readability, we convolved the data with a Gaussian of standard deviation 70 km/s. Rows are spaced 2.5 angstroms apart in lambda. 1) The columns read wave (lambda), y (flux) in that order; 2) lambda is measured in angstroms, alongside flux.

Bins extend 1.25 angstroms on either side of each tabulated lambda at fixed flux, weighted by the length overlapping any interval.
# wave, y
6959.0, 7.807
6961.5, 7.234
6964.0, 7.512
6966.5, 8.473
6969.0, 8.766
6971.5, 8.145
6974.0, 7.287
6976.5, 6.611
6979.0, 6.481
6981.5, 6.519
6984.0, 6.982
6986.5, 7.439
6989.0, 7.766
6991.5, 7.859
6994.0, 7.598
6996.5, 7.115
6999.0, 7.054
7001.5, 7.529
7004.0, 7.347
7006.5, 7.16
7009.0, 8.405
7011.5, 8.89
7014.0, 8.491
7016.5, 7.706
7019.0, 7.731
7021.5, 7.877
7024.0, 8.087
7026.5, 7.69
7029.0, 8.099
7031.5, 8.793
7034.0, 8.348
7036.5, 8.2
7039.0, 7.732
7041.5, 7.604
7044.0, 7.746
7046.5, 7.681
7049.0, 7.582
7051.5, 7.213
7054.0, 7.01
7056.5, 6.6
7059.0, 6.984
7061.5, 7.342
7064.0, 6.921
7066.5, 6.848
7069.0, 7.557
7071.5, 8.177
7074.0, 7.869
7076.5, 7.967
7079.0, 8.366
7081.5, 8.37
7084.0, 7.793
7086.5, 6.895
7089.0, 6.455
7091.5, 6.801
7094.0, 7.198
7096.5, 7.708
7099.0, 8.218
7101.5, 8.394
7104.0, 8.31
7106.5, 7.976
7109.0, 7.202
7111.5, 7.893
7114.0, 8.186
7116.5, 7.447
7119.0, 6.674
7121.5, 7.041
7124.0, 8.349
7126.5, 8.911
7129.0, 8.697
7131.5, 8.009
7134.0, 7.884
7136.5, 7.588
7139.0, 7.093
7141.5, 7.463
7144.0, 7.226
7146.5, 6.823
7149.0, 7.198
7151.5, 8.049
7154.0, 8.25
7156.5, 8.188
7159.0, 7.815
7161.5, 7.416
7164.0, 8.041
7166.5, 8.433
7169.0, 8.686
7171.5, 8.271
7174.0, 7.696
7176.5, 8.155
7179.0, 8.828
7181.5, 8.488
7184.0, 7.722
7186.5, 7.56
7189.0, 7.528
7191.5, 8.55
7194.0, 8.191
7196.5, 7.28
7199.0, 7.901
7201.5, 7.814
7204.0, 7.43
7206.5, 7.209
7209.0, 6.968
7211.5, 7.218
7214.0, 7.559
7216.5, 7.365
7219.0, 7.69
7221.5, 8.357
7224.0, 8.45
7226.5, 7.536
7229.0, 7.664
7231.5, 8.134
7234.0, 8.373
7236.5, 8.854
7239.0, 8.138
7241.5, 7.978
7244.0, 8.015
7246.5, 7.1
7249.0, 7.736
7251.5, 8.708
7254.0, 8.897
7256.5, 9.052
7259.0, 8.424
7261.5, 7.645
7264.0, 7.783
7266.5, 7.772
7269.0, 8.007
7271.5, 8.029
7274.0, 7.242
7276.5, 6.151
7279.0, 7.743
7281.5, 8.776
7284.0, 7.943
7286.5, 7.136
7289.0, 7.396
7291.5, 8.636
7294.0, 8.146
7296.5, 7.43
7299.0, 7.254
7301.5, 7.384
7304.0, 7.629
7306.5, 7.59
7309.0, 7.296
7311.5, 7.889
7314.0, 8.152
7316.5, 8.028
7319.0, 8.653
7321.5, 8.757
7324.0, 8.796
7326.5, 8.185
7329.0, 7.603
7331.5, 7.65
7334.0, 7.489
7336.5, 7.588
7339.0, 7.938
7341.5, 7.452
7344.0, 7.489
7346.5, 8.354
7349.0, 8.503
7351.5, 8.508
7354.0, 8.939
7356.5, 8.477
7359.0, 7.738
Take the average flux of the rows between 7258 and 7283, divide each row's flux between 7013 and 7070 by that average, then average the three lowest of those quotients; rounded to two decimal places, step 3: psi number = 0.88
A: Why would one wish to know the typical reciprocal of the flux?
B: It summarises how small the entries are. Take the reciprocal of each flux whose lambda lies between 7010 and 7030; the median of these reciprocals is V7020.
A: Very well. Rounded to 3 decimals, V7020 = 0.125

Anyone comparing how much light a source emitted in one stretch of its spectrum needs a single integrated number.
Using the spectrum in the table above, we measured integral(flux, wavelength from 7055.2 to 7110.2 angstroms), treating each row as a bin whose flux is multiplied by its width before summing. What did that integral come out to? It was 415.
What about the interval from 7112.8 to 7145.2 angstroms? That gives 251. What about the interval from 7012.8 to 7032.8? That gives 161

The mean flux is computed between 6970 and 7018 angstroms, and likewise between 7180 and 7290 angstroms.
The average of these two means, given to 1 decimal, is 7.7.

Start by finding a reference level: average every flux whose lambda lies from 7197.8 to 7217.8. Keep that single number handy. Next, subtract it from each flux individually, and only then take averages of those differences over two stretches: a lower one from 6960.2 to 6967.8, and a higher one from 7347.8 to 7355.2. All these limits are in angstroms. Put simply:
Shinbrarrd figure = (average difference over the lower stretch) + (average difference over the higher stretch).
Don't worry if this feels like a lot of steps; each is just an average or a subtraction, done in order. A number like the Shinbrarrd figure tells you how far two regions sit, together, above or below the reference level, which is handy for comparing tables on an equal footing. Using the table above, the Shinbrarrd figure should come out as 1.5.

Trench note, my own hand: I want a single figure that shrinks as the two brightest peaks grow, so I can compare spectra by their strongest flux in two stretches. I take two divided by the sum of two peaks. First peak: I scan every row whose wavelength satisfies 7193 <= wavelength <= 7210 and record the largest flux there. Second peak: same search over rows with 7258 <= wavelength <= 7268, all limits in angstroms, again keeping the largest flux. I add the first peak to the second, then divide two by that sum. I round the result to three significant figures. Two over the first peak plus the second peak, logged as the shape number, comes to 0.120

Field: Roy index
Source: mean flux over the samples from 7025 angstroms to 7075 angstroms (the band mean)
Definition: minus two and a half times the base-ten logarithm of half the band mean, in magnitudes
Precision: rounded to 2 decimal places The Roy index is -1.45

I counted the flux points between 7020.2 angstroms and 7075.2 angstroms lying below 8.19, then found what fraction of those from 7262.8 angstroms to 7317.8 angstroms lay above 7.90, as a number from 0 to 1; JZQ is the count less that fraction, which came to 18.6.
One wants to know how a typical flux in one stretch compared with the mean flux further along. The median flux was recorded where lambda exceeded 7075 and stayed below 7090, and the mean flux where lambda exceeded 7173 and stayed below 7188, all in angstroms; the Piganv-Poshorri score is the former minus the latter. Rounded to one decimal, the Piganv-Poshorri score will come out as -0.2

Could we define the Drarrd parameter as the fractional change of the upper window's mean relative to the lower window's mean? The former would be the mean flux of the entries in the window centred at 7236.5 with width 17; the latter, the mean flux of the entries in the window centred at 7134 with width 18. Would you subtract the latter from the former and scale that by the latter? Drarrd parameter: 0.03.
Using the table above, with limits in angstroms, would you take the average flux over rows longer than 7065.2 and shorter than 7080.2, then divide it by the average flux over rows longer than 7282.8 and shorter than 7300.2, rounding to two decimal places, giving 1.01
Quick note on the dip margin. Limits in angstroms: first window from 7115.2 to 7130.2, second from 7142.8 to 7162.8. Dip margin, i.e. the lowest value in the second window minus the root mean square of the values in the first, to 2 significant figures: -1.1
